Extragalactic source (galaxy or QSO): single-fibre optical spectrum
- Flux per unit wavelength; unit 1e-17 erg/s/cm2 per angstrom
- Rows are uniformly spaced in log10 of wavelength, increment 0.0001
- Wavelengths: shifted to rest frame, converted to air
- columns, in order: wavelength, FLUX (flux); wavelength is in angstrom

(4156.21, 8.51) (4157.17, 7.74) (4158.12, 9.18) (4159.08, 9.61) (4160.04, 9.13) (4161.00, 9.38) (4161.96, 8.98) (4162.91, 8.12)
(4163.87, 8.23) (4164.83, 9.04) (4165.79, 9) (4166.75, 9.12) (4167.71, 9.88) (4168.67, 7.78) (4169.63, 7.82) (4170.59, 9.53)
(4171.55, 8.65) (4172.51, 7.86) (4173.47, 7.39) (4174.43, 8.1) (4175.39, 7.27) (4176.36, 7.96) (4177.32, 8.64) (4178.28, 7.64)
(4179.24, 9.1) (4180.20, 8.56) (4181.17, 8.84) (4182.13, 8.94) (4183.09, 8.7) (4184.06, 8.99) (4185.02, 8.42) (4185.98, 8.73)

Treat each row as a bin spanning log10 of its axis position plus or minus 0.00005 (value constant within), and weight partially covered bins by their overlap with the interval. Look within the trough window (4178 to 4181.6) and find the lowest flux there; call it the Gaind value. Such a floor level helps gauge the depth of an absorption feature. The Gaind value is 7.64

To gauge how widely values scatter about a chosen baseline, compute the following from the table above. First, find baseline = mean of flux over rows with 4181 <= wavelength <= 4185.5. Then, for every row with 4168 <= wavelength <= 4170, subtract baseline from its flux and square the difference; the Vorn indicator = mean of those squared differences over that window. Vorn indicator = 1.0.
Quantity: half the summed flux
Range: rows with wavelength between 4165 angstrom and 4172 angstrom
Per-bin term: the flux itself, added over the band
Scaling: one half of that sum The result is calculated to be 30.9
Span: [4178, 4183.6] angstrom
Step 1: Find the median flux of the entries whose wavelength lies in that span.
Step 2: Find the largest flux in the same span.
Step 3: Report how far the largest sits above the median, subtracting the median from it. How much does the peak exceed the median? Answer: 0.33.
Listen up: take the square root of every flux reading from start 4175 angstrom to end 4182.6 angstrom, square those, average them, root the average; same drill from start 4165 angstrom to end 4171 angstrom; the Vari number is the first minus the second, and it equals -0.083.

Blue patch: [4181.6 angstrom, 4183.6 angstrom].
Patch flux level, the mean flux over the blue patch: 8.82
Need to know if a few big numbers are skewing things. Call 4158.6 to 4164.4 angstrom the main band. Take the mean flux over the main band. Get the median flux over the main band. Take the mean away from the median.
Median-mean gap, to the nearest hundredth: 0.15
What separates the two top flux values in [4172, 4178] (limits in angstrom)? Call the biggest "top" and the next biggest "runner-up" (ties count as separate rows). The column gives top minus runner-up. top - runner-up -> 0.5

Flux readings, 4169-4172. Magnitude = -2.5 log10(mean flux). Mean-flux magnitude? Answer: -2.34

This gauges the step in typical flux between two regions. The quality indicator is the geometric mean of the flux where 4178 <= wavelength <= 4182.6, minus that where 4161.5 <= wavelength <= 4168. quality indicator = -0.29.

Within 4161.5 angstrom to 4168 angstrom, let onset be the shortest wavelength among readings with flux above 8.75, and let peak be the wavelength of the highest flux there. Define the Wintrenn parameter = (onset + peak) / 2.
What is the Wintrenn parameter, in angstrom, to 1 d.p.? 4164.8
